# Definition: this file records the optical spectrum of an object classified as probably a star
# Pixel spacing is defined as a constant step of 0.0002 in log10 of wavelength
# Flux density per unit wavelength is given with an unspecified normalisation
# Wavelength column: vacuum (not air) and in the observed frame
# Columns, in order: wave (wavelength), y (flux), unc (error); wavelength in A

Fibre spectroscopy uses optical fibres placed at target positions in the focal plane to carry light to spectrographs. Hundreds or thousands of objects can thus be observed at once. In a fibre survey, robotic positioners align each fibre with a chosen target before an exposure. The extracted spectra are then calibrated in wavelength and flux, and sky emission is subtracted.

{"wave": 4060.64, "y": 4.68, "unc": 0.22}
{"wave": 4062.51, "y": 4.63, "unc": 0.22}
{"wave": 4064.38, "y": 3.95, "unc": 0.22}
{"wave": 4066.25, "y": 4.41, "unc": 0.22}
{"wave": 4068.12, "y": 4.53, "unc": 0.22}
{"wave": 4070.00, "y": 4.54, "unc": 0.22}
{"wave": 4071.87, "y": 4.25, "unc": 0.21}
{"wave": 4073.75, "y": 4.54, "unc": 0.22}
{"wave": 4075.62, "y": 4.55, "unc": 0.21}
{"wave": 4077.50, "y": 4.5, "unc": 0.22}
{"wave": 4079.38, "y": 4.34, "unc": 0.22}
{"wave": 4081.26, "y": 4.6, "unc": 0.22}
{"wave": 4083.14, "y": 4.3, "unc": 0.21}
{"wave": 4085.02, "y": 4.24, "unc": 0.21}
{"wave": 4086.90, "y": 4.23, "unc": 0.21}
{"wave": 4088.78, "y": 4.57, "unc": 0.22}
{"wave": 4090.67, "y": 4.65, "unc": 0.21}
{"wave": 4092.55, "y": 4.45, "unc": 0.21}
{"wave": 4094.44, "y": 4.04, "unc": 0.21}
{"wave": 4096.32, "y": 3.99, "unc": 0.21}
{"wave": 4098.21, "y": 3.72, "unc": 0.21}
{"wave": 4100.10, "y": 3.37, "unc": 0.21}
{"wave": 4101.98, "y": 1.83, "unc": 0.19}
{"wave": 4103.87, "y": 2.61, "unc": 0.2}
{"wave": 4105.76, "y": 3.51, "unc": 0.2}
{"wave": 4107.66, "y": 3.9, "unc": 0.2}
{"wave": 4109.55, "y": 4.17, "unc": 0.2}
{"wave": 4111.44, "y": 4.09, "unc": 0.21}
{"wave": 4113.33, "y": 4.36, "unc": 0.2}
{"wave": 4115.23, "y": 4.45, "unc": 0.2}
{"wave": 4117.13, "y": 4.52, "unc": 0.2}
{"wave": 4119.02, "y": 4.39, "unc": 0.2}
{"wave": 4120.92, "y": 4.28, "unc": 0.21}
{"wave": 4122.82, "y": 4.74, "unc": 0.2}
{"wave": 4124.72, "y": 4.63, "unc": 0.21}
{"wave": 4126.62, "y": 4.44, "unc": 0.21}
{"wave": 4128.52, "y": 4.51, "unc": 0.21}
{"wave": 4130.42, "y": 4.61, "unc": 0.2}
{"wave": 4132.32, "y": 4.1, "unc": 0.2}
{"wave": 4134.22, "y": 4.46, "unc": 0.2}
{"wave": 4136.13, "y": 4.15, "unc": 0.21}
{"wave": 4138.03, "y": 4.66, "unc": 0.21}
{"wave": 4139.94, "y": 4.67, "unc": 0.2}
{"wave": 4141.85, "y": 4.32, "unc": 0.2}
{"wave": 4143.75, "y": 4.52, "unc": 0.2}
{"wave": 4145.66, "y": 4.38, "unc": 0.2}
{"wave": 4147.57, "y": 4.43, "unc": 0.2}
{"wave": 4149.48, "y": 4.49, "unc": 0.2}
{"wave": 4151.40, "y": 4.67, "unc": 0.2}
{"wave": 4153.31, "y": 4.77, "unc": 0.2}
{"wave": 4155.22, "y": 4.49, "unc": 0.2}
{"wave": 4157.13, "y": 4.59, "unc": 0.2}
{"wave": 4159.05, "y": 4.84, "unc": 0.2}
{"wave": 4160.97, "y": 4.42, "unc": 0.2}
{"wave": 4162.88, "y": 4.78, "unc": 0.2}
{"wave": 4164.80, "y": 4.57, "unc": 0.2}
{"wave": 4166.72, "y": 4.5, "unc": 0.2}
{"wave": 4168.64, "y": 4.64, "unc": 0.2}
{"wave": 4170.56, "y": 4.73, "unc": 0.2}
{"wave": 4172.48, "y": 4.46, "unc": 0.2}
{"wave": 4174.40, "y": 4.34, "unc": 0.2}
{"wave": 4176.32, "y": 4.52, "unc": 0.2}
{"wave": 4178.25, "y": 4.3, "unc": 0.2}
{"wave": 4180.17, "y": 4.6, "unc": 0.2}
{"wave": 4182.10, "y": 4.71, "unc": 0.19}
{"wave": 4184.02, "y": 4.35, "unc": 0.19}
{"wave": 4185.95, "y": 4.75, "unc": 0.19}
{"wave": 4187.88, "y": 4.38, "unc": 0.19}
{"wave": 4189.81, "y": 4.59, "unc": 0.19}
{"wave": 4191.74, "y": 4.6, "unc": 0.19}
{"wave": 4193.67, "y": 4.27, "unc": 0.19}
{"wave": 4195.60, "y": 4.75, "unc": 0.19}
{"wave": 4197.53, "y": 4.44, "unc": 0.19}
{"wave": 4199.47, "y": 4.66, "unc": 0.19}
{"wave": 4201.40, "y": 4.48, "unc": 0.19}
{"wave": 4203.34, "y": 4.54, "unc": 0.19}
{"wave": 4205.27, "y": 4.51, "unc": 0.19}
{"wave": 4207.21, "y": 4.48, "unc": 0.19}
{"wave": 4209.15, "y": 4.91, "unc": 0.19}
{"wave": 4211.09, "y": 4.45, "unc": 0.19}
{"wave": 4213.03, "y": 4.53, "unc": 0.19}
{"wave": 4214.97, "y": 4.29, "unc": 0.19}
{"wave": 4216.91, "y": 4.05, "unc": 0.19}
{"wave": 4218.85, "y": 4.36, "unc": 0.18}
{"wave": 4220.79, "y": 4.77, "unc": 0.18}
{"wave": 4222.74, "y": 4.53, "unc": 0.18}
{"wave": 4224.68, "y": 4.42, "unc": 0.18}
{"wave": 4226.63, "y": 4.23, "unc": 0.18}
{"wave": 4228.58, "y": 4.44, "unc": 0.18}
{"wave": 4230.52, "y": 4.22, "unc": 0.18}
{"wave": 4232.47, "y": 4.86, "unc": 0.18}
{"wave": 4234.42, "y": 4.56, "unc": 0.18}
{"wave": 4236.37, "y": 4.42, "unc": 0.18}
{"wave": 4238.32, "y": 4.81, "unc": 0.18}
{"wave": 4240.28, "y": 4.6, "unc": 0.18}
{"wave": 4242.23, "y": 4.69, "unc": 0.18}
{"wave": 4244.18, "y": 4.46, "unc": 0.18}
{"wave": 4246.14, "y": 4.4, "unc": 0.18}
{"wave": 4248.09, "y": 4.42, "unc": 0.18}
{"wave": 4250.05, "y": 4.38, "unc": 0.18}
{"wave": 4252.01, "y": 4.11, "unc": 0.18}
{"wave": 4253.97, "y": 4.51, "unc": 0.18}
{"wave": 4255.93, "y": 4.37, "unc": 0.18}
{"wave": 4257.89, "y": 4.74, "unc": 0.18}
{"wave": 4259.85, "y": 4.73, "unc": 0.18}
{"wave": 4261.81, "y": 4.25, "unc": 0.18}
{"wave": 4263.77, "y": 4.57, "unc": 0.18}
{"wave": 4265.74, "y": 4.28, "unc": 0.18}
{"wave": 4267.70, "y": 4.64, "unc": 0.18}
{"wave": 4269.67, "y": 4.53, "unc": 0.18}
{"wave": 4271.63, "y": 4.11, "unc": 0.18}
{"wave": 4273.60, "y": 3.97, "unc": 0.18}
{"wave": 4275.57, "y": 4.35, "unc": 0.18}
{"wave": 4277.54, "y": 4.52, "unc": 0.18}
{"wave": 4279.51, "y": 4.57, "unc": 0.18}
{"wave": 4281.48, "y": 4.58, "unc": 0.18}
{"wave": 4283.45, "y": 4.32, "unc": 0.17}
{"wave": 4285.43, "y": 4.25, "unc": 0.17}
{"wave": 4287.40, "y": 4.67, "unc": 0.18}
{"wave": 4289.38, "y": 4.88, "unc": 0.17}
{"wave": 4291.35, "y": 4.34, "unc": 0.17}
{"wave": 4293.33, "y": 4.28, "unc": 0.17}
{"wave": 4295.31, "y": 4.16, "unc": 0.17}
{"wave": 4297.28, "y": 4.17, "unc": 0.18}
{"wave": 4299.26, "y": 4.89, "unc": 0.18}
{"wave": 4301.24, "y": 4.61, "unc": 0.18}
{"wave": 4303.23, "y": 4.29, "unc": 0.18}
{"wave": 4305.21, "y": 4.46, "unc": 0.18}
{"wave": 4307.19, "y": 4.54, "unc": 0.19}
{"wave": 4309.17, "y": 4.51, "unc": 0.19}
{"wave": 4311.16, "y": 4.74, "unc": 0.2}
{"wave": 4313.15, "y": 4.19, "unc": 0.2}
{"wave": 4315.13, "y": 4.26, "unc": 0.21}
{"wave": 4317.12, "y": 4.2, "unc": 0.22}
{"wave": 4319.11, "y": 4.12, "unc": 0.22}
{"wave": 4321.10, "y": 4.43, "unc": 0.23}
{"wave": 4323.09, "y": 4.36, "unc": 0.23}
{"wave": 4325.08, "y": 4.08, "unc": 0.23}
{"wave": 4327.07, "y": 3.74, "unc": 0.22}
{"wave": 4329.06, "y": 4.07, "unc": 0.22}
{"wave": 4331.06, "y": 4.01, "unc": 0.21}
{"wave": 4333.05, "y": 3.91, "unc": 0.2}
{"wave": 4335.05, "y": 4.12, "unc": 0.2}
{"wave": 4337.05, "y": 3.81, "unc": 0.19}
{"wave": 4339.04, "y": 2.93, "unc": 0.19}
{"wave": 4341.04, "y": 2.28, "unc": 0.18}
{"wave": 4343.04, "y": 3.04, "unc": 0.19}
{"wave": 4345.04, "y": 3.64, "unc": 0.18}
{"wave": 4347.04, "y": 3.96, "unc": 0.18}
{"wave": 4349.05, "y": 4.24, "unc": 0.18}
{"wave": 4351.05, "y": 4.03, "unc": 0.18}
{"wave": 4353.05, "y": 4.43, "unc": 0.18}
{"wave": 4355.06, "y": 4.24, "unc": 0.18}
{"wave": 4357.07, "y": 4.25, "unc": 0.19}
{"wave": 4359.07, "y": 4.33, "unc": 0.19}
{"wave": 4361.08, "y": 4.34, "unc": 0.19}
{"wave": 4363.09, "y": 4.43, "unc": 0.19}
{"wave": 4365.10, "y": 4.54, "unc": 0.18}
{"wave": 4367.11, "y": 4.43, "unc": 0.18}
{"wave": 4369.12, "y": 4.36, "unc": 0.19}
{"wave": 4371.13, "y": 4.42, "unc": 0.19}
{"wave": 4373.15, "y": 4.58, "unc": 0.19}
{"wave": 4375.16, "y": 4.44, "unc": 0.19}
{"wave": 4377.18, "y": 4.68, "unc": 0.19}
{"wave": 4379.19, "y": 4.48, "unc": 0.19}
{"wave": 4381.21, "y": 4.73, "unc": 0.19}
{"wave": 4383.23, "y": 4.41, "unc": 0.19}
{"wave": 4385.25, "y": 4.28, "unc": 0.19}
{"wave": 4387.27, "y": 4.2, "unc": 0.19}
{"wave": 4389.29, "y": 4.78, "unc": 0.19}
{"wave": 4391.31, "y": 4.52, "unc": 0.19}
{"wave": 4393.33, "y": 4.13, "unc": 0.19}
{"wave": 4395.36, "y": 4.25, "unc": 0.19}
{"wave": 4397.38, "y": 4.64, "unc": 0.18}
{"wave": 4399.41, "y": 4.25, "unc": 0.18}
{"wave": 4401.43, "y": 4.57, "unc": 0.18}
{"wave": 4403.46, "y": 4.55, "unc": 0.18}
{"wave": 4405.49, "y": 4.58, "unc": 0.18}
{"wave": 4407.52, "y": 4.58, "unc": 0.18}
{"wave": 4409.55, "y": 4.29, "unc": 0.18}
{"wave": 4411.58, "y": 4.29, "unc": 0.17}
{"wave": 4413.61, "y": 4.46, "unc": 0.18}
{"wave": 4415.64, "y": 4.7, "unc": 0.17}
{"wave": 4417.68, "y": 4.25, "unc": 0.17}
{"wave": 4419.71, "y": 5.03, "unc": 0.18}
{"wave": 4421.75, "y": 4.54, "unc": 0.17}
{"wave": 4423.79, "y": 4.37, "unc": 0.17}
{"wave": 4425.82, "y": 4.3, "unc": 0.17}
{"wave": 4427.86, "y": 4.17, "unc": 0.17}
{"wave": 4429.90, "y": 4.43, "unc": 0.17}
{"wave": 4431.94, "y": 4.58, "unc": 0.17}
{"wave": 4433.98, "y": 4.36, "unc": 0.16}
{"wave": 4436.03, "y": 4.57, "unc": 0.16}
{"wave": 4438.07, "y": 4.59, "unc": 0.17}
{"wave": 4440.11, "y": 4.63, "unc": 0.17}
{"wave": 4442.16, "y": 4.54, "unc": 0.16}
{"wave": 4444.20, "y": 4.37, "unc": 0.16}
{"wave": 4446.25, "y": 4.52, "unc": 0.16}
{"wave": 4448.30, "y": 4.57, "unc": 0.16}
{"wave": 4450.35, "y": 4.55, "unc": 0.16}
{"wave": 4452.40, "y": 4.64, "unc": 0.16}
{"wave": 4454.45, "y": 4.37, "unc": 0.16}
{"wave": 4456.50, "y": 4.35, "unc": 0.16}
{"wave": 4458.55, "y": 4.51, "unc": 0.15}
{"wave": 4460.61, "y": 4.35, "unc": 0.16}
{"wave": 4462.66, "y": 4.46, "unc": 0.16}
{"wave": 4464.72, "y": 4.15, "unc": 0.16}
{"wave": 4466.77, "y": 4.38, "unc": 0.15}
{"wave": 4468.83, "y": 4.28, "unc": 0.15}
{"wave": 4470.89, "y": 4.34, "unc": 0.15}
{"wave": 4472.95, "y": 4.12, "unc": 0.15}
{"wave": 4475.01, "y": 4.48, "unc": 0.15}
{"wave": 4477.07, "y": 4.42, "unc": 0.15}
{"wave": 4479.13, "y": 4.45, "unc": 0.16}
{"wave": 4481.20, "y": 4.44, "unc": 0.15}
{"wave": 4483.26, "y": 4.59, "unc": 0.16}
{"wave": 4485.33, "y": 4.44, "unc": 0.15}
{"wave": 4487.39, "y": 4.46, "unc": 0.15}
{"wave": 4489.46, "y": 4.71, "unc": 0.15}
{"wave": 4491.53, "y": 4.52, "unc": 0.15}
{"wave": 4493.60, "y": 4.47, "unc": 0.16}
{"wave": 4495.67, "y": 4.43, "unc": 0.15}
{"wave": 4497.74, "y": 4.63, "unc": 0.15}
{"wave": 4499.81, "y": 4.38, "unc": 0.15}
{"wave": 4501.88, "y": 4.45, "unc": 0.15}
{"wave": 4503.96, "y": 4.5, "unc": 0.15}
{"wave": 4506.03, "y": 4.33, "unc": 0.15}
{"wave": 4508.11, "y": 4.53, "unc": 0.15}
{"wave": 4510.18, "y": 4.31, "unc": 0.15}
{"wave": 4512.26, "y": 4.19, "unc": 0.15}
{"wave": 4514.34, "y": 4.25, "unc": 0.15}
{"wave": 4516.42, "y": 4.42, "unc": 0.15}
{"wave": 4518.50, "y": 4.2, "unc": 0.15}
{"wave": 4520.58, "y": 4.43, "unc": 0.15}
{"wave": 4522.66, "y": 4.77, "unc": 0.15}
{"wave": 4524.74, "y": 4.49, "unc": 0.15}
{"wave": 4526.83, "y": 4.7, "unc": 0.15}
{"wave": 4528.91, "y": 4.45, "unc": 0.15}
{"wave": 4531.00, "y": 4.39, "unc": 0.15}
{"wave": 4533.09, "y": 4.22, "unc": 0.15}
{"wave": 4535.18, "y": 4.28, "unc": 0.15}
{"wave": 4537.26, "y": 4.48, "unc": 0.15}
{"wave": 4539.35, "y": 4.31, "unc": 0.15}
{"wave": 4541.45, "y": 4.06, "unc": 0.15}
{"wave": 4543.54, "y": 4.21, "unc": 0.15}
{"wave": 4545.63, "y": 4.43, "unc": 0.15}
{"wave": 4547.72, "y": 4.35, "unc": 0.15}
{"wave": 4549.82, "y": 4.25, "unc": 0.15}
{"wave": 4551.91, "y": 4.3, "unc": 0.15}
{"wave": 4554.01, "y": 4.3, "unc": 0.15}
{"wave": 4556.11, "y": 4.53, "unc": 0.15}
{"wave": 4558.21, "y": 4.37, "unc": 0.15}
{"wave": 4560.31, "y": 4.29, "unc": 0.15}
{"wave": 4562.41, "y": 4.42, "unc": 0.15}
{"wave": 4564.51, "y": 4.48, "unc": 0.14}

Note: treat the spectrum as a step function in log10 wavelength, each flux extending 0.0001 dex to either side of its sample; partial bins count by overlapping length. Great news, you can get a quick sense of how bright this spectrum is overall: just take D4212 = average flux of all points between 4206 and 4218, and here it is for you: 4.45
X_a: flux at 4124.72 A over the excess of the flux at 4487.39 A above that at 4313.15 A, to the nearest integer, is 17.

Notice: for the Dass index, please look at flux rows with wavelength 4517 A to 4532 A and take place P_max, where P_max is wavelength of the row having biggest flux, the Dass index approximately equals 4522.66 A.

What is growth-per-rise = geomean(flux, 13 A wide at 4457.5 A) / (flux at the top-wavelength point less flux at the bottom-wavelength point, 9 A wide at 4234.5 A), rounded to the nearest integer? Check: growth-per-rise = 8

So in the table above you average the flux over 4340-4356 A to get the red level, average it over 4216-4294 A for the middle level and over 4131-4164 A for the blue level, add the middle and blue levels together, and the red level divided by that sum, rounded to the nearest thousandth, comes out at 0.416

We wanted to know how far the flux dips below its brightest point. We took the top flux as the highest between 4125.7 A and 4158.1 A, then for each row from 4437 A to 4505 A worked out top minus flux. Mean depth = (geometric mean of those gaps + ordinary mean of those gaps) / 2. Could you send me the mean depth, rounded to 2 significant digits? 0.30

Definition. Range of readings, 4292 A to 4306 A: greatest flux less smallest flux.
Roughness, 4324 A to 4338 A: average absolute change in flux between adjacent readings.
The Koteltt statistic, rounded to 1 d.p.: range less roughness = 0.5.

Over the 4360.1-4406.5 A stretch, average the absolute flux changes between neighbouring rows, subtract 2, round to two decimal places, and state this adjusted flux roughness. -1.80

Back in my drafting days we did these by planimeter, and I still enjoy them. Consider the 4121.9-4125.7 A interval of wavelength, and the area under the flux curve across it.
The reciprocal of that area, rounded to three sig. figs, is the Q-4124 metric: 0.0562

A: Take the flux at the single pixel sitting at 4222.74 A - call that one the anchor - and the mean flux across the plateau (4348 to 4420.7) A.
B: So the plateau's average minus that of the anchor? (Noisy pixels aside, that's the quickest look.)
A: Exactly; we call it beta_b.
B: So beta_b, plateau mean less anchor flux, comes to -0.1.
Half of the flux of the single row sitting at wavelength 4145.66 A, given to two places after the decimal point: 2.19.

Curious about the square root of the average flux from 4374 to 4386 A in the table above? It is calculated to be 2.12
